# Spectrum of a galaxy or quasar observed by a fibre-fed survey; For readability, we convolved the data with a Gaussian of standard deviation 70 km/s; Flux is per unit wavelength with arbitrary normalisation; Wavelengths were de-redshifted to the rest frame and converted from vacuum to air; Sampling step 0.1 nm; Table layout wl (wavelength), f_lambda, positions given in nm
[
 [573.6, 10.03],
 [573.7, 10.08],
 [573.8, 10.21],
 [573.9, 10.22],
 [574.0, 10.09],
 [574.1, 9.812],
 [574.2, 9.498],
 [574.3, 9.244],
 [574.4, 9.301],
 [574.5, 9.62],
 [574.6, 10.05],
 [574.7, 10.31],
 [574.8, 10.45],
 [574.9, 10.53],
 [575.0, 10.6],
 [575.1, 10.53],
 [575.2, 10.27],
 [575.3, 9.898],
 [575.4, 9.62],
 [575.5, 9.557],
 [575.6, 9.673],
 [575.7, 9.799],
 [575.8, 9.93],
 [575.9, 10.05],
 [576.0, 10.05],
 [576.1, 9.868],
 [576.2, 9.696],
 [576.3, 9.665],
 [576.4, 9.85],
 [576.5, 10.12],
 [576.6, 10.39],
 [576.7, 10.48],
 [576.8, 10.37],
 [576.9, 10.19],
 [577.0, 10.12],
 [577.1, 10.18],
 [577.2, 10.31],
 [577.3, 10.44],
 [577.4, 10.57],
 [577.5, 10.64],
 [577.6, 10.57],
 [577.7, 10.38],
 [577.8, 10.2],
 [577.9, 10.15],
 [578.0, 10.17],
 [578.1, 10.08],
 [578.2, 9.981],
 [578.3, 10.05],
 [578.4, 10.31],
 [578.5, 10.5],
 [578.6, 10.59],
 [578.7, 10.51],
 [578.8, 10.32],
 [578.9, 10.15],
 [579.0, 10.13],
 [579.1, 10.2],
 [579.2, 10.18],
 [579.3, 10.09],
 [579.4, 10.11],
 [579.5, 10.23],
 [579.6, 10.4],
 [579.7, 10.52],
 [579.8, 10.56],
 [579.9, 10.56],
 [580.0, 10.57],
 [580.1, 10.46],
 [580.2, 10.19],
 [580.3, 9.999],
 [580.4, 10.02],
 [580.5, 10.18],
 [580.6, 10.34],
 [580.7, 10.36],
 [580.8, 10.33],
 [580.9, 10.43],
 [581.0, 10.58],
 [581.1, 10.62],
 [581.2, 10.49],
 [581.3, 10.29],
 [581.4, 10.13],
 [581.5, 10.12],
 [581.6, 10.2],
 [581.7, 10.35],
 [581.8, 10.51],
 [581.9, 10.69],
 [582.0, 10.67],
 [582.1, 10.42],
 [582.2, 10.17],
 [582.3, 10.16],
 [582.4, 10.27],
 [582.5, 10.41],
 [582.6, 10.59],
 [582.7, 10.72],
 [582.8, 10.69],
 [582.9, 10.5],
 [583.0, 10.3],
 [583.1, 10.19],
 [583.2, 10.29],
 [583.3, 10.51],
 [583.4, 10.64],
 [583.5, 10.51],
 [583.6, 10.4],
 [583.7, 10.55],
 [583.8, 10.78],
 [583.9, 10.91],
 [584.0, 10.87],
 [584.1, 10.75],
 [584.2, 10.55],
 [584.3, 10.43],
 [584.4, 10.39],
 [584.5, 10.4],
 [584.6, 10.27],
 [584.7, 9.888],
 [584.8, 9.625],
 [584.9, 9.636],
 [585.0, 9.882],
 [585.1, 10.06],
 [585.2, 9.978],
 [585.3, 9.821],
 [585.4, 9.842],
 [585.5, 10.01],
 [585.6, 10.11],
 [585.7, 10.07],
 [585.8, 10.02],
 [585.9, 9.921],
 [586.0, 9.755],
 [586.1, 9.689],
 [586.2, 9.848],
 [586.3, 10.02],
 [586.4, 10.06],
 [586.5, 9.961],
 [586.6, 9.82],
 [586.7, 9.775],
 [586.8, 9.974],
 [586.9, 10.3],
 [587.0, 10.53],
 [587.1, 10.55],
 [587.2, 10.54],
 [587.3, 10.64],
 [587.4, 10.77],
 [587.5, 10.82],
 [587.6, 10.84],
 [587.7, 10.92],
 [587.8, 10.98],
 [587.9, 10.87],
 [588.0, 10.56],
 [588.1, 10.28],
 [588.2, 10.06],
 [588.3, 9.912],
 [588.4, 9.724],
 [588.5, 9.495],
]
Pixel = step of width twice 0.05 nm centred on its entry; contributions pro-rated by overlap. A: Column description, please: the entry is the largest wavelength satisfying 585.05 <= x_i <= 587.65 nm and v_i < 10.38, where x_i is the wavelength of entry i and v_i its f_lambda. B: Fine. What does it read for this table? 586.9 nm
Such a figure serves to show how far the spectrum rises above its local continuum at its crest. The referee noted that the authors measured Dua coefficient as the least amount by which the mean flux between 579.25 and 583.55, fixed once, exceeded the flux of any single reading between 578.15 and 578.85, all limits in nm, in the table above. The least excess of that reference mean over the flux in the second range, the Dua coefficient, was -0.21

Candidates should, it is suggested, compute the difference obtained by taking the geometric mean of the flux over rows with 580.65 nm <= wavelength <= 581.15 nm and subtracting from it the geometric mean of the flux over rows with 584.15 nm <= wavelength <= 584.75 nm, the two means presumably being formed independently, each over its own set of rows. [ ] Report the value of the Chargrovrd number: 0.14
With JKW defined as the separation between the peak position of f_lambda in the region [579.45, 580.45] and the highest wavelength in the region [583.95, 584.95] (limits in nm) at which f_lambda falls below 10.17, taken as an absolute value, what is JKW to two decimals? 4.90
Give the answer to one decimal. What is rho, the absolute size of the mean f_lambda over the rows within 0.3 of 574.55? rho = 9.8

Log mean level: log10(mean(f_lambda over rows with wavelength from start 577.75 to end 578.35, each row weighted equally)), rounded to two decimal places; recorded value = 1.00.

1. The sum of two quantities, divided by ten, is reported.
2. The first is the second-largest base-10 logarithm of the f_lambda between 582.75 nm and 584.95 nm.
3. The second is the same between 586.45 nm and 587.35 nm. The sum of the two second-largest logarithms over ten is 0.206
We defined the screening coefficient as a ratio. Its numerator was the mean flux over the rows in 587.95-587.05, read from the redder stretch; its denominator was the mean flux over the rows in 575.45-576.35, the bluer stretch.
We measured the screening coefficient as 1.10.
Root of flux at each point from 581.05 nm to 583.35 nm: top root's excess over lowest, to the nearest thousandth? 0.093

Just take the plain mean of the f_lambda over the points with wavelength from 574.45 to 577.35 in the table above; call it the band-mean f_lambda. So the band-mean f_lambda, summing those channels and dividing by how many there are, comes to 10.09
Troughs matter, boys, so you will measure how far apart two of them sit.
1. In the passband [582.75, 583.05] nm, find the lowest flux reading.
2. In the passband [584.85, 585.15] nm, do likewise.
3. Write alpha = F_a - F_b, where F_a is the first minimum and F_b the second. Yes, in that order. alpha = 0.7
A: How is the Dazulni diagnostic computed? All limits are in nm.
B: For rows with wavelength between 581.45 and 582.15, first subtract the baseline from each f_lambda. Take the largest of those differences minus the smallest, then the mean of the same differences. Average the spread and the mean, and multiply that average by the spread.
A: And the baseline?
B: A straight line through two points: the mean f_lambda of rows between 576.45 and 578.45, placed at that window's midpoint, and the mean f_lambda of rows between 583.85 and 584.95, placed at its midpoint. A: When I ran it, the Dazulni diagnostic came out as 0.190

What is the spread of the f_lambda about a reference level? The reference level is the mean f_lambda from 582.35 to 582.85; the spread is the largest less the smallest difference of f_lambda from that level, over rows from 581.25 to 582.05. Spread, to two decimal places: 0.57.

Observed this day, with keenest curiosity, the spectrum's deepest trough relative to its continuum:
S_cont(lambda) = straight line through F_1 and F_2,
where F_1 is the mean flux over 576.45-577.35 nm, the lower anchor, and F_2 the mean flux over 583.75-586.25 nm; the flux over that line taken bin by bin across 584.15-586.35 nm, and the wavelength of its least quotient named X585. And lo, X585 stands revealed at 584.8 nm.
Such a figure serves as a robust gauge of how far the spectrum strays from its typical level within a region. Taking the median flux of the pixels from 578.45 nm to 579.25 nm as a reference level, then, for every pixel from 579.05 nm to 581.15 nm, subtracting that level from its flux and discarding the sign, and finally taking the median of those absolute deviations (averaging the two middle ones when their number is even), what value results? 0.17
